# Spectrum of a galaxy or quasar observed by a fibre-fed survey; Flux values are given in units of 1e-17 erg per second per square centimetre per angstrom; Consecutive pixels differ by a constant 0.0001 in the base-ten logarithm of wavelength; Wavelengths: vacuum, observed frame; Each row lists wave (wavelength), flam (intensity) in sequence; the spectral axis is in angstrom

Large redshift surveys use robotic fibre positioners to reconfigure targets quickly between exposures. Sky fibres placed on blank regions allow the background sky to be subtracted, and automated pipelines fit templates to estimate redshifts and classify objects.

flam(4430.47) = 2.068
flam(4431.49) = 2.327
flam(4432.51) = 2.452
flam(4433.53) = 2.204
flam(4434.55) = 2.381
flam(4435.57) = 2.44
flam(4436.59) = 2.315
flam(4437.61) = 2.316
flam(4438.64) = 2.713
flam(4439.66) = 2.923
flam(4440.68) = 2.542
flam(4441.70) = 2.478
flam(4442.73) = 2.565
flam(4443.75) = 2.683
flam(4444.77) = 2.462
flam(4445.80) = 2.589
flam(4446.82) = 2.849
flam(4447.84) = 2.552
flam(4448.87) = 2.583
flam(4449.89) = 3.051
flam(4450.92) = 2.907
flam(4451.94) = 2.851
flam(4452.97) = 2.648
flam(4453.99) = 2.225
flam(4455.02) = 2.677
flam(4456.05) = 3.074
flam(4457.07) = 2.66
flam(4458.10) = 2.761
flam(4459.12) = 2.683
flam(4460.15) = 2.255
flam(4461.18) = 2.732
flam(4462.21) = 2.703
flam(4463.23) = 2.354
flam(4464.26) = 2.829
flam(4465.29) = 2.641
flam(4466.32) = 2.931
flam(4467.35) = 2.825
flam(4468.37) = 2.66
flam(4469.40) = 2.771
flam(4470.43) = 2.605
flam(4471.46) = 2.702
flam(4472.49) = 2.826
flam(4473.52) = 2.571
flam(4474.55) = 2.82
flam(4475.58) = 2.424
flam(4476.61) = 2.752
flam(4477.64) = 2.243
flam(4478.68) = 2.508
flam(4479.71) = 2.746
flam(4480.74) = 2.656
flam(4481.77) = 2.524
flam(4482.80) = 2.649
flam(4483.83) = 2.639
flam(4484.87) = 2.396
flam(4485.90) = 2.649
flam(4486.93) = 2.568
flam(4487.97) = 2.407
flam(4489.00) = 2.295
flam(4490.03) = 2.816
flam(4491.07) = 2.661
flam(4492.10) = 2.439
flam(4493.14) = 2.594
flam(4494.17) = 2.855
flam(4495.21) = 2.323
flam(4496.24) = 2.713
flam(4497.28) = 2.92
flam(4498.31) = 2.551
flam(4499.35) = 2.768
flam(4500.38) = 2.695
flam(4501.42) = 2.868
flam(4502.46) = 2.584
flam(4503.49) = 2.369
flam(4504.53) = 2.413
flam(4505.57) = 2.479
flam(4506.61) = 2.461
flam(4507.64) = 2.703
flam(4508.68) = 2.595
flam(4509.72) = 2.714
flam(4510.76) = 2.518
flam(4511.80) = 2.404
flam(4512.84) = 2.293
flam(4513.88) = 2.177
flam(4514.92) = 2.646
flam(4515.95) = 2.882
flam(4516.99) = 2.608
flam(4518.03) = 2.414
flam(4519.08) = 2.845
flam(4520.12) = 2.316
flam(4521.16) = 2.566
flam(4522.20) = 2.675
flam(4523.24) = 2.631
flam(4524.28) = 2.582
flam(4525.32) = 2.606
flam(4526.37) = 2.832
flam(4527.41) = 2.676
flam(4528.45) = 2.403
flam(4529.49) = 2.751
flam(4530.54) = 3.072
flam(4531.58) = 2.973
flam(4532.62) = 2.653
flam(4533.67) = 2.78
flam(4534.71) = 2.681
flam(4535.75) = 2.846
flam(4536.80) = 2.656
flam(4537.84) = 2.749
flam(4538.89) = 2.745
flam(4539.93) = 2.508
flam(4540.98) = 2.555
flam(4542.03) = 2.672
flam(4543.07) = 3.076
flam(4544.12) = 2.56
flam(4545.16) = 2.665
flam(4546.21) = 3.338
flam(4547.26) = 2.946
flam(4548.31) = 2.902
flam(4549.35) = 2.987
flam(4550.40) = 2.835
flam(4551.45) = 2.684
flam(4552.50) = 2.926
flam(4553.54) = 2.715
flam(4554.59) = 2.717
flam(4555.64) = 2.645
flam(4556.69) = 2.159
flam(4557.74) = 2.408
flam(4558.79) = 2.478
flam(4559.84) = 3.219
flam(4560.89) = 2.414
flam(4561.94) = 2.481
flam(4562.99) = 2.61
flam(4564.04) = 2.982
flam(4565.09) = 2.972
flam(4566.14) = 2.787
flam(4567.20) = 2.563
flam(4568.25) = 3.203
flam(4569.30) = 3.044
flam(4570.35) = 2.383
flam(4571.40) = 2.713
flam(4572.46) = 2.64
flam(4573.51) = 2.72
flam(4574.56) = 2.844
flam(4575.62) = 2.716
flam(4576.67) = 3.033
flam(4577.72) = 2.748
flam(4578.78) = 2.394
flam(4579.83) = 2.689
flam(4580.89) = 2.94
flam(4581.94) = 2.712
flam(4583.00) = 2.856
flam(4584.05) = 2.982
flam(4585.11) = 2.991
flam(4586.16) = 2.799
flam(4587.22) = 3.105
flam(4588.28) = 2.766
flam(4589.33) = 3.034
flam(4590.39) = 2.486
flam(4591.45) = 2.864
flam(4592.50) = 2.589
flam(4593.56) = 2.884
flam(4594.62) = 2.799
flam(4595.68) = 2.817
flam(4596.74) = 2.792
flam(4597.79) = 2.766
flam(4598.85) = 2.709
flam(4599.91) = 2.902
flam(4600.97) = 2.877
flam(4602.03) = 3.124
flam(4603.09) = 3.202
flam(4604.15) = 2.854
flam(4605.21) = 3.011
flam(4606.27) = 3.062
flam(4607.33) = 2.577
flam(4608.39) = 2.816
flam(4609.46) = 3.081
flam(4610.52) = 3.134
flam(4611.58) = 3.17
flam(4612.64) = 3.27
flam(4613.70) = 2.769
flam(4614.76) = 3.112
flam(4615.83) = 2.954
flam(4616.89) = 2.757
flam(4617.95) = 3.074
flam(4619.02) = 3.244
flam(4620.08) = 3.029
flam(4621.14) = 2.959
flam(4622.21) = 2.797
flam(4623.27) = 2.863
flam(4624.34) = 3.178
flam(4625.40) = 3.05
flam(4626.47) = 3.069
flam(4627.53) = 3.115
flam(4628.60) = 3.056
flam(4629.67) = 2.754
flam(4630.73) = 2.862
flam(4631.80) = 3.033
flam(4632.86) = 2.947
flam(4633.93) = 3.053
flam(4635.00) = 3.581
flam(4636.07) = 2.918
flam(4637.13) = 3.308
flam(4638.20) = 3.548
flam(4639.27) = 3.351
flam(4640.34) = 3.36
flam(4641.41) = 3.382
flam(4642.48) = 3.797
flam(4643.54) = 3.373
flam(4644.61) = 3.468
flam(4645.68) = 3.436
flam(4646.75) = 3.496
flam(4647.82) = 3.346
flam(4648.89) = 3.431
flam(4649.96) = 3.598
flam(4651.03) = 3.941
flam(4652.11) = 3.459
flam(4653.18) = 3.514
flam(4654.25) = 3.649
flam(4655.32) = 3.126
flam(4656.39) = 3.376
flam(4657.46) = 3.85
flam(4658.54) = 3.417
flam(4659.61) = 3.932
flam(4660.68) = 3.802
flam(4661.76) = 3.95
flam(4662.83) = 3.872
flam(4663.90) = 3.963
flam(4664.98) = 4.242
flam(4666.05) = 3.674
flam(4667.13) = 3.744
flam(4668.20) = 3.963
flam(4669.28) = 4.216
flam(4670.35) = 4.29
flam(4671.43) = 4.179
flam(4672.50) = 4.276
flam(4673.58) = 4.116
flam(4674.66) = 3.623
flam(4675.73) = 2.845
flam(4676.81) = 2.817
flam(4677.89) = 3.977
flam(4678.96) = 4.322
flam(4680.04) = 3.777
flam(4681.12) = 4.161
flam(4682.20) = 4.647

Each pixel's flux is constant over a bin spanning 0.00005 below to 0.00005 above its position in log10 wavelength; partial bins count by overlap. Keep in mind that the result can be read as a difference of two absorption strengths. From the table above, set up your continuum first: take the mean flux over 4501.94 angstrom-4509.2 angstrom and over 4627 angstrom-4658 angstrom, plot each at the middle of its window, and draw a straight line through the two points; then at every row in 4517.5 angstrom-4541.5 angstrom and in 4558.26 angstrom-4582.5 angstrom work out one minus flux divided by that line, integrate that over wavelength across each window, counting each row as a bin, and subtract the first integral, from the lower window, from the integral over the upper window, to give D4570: 1.4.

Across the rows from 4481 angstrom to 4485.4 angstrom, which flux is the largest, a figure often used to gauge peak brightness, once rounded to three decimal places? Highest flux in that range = 2.649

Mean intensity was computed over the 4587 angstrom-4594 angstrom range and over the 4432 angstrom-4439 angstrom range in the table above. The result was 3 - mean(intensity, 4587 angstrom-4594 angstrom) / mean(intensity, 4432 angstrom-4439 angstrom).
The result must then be 1.83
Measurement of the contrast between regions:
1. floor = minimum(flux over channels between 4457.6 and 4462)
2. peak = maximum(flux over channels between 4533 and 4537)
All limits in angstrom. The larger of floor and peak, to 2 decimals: 2.85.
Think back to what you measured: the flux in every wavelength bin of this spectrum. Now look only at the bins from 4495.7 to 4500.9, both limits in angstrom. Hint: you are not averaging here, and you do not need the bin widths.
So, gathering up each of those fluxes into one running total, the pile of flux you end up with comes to 14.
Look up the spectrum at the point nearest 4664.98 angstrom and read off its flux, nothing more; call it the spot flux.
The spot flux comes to 4.242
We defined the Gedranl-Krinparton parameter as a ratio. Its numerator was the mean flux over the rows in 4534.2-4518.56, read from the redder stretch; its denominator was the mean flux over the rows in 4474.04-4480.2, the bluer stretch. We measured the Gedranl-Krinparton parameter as 1.04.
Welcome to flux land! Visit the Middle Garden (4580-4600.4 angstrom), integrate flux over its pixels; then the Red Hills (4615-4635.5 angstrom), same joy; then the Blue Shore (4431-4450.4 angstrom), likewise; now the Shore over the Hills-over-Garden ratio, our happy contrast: 46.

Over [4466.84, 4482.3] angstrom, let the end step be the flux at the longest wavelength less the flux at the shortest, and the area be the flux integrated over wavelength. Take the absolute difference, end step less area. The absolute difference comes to 41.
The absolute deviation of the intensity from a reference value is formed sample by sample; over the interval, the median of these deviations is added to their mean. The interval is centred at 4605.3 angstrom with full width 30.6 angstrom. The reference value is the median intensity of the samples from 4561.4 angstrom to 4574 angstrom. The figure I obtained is 0.43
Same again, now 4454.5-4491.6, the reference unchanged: 0.25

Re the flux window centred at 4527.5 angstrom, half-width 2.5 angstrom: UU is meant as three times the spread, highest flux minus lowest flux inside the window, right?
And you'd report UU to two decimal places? 1.29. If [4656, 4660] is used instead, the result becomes 1.67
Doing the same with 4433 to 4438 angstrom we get 0.71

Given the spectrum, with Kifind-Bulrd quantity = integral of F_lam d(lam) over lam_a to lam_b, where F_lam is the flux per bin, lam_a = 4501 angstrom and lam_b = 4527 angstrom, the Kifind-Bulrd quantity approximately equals 67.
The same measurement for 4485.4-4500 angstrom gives 38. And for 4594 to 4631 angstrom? 110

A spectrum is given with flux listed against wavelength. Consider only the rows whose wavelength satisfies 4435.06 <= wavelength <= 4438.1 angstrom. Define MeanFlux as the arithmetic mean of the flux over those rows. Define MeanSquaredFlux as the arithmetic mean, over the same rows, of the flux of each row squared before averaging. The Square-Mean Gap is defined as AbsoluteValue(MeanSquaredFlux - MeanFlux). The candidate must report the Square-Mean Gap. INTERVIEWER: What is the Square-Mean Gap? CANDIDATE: 3.2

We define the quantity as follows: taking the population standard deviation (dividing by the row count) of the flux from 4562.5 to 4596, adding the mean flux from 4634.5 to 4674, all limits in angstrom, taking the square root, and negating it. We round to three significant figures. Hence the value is -1.97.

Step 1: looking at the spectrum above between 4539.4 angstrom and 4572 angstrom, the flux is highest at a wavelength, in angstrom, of 4546.21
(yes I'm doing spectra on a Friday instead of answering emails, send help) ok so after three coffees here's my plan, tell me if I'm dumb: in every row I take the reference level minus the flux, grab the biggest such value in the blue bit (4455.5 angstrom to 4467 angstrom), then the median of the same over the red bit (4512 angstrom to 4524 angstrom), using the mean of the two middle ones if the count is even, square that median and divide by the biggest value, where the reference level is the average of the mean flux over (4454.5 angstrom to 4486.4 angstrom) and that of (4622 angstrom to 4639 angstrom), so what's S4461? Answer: 0.11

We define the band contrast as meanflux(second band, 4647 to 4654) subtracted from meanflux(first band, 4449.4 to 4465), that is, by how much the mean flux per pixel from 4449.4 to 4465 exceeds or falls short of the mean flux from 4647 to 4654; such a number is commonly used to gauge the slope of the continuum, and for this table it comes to -0.9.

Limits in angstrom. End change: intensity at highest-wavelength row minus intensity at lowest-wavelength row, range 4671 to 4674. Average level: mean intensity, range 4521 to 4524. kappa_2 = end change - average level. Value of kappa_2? -2.69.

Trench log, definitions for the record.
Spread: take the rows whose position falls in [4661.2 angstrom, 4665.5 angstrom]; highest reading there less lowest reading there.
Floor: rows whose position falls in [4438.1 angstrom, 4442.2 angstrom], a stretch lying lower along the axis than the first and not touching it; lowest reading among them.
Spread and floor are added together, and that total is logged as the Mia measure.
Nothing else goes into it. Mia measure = 2.85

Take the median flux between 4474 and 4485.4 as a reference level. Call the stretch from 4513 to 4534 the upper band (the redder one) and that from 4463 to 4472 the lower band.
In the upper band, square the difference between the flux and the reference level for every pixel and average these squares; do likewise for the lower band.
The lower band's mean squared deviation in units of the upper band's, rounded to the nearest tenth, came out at 0.6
